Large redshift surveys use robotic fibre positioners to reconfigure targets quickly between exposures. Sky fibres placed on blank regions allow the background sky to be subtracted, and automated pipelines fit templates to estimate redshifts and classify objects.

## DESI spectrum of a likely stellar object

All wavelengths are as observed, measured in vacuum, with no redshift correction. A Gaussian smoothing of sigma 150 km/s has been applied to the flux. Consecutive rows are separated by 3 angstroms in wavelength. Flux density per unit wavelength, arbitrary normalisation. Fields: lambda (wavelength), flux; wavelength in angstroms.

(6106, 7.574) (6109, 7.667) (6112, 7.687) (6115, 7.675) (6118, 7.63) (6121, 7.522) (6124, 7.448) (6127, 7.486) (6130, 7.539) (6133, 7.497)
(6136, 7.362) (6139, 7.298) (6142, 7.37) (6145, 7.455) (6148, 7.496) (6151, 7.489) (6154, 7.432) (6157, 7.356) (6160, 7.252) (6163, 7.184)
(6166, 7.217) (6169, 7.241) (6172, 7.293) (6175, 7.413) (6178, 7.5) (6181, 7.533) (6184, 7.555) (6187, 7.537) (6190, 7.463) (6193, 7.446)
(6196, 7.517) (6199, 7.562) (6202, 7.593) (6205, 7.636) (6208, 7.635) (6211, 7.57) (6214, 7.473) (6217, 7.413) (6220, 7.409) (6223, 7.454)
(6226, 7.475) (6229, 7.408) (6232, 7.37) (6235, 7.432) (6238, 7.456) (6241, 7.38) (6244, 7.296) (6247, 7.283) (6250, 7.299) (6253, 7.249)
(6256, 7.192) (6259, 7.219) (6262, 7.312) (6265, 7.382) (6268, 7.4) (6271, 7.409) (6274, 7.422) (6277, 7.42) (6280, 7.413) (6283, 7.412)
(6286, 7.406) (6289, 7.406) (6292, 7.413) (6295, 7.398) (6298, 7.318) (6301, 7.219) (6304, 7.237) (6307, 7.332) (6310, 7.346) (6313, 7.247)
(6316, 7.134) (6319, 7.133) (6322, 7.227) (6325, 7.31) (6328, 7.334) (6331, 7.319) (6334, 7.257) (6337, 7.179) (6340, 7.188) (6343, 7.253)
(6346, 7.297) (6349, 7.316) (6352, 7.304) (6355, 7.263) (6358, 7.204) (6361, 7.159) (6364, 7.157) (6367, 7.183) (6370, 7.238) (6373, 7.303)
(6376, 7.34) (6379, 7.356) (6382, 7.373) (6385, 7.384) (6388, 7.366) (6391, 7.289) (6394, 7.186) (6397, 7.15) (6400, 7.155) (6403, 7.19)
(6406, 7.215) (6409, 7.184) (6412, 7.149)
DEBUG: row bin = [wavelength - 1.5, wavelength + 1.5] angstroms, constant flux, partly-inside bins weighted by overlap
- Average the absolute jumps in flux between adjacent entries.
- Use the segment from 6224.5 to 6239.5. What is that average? 0.048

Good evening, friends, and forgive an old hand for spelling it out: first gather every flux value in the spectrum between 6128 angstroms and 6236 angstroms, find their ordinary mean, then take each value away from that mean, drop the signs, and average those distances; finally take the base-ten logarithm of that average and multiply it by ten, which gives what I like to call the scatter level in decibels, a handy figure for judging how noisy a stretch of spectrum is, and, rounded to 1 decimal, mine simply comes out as -10.5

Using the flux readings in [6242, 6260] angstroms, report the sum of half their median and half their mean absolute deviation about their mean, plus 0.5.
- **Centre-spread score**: 4.15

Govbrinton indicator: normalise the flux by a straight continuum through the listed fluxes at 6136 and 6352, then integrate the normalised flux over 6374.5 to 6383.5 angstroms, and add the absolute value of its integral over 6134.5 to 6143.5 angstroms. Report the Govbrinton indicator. 18.1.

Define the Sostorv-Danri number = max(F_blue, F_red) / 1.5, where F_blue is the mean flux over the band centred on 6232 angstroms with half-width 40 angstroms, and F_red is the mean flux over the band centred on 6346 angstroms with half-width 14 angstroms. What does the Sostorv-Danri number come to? 4.94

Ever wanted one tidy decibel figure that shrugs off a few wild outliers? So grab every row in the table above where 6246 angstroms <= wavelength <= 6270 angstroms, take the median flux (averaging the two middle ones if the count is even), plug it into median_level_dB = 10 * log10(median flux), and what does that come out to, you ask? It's 8.63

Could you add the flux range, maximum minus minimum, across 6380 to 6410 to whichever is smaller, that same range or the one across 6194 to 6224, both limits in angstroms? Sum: 0.461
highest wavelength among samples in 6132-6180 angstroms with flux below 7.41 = 6172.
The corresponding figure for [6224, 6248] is 6247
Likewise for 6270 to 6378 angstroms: 6376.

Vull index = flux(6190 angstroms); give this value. 7.463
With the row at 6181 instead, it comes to 7.533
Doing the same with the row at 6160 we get 7.252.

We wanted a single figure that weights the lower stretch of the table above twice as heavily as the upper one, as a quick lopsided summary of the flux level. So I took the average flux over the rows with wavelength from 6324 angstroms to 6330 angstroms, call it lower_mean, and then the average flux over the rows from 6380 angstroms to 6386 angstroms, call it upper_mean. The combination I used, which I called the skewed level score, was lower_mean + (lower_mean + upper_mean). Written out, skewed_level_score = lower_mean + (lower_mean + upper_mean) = 22.02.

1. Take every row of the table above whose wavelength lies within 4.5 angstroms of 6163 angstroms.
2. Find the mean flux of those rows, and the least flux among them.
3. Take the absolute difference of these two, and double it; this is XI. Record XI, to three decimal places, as 0.067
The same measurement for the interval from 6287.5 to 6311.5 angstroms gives 0.229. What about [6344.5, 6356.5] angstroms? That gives 0.064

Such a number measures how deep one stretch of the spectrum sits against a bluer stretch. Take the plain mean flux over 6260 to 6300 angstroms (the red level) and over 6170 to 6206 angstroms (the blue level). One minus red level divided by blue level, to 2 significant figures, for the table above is 0.015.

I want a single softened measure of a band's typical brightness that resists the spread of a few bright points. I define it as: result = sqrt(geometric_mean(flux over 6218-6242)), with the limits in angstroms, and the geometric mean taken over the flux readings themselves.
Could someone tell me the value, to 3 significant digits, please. 2.72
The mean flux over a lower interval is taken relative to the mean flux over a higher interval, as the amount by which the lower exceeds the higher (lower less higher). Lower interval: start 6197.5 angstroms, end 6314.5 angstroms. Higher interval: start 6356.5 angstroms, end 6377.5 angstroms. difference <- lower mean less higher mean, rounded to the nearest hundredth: 0.17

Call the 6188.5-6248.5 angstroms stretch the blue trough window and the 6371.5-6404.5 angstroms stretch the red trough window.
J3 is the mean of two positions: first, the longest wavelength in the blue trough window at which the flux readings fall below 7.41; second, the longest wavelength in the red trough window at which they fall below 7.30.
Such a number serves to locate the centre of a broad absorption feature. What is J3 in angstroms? 6325.0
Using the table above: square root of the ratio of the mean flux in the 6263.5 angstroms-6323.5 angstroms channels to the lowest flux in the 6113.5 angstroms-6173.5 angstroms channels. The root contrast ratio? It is 1.010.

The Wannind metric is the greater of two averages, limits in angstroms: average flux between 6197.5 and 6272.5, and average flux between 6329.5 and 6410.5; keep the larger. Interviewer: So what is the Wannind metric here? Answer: 7.41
